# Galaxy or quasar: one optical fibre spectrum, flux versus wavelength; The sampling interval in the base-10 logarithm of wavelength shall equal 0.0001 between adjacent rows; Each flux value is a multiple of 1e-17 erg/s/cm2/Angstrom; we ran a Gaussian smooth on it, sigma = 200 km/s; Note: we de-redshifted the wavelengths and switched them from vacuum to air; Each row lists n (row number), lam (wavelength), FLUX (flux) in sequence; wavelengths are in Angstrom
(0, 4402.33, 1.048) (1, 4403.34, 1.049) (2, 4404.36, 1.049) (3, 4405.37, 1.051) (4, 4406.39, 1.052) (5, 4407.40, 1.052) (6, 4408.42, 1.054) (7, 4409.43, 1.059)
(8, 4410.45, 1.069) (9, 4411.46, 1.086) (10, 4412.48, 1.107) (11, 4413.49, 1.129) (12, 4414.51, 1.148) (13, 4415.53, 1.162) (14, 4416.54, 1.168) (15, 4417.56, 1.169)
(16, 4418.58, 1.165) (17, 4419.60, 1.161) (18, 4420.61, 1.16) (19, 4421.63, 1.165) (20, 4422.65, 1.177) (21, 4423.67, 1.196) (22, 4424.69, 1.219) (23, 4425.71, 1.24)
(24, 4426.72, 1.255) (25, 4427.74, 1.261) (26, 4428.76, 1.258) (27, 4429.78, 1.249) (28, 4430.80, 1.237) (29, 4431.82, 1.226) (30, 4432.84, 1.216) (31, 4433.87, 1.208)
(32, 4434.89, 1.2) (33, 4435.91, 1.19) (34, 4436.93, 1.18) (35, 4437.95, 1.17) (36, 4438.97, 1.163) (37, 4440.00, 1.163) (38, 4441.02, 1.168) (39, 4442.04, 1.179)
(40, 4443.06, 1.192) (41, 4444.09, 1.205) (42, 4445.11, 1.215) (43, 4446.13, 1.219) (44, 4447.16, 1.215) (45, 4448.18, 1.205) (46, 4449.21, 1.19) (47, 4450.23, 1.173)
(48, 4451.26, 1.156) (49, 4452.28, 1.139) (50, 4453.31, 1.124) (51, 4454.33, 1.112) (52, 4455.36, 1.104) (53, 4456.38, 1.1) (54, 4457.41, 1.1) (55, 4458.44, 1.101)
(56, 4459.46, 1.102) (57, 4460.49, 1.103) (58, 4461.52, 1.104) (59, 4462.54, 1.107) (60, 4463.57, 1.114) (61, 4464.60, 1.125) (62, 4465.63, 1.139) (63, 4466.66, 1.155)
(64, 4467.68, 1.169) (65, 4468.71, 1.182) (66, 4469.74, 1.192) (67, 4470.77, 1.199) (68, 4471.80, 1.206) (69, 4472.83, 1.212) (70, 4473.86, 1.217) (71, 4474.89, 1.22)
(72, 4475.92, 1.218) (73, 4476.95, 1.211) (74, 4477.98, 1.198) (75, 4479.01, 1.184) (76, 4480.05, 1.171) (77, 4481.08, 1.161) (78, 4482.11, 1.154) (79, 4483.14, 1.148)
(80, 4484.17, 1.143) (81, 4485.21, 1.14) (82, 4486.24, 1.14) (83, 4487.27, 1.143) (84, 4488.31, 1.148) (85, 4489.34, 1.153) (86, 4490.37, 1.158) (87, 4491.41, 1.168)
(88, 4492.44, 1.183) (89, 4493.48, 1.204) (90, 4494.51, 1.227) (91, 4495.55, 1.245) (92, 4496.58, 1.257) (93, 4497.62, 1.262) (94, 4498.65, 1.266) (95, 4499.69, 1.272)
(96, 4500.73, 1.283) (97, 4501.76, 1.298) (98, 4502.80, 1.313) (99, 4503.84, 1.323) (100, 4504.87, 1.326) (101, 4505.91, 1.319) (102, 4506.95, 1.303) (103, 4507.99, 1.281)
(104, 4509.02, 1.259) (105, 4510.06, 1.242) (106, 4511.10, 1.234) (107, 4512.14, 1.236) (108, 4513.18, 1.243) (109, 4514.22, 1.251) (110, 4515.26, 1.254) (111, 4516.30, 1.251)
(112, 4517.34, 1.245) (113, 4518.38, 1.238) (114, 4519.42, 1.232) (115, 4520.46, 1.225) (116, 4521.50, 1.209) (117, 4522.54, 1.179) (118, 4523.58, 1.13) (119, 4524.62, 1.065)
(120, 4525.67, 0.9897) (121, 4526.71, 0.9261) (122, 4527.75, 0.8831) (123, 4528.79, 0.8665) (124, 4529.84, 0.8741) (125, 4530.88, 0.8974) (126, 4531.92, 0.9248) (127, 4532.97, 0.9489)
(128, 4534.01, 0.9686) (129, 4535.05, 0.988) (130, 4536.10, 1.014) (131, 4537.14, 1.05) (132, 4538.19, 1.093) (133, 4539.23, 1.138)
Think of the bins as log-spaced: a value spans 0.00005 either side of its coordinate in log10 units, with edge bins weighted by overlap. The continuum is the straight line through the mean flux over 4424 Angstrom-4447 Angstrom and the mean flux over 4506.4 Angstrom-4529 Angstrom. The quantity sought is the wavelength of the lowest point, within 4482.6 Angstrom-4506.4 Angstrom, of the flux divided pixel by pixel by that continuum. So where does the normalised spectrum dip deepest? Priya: 4485.21 Angstrom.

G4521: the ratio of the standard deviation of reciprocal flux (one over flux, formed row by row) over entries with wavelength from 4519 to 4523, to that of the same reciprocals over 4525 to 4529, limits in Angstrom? 0.25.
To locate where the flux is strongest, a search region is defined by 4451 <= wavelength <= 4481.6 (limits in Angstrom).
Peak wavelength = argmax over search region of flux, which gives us 4474.89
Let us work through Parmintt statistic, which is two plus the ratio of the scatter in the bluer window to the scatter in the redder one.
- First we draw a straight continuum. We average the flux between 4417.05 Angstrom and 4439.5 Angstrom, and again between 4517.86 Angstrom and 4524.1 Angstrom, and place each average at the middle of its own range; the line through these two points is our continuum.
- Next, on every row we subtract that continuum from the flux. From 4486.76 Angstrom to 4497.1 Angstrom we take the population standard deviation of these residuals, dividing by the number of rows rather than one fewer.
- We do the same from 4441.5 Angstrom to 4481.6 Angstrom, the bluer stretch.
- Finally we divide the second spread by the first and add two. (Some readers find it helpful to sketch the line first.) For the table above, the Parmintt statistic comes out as 3.1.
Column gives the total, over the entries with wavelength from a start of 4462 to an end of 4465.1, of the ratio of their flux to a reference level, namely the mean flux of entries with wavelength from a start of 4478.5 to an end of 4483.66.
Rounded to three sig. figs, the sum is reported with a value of 2.88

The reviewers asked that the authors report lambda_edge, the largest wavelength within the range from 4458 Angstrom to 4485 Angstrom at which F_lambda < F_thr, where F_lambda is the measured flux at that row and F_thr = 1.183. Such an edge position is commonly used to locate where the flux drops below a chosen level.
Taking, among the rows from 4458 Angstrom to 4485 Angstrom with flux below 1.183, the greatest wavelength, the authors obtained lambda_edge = 4484.17 Angstrom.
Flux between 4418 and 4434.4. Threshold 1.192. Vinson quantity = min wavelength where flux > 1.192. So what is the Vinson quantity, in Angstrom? 4423.67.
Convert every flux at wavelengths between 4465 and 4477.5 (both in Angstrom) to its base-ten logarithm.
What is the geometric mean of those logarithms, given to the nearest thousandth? 0.076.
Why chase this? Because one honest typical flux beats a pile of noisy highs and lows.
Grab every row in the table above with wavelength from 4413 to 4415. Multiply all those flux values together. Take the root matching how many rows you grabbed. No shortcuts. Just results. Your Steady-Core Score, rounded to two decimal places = 1.14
